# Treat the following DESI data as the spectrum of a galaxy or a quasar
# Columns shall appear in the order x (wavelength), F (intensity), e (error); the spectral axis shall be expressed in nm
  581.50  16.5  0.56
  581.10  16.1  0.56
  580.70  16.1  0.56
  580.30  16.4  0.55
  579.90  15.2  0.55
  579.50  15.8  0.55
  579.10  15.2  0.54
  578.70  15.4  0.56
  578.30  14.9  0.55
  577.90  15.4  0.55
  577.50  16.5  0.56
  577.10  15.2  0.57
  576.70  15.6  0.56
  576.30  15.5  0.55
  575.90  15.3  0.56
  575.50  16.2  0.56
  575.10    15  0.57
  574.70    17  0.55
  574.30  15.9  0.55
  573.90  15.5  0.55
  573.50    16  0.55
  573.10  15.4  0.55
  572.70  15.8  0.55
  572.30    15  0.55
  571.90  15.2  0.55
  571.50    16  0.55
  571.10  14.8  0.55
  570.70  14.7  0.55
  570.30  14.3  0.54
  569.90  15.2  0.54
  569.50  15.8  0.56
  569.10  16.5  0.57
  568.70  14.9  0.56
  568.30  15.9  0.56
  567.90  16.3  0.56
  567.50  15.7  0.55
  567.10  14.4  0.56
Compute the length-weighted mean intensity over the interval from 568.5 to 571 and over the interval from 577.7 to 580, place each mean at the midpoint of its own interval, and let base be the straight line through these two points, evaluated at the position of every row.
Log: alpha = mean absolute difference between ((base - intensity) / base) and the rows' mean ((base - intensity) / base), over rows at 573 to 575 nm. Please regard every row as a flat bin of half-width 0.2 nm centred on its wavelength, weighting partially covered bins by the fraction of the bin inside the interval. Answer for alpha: 0.028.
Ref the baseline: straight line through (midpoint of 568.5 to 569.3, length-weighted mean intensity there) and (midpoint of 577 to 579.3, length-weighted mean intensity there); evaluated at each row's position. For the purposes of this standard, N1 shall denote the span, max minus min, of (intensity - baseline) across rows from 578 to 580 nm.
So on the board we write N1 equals 0.9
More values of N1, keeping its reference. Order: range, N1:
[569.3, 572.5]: 1.7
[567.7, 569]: 1.4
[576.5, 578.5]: 1.6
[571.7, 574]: 1.0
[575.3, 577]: 0.9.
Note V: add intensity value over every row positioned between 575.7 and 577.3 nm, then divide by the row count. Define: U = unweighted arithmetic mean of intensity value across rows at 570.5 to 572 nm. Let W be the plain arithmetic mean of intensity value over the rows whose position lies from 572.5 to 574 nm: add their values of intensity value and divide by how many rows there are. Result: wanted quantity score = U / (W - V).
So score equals 55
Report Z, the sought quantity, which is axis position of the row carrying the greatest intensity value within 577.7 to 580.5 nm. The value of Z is 580.30 nm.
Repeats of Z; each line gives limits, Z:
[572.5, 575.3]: 574.70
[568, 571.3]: 569.10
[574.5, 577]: 574.70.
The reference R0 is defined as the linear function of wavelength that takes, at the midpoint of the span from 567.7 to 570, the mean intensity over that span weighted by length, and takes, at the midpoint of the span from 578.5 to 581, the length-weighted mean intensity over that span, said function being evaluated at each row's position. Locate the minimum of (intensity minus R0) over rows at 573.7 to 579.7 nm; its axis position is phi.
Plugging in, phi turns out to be 578.30 nm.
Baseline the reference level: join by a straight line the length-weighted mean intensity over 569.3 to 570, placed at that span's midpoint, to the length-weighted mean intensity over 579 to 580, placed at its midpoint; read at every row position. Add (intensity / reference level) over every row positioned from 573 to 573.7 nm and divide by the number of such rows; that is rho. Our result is 1.01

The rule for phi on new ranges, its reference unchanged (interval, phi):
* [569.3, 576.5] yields 570.30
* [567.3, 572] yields 570.30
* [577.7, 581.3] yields 578.30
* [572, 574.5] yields 572.30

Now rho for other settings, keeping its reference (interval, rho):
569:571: 0.98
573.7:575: 1.04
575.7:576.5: 1.00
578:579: 0.98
